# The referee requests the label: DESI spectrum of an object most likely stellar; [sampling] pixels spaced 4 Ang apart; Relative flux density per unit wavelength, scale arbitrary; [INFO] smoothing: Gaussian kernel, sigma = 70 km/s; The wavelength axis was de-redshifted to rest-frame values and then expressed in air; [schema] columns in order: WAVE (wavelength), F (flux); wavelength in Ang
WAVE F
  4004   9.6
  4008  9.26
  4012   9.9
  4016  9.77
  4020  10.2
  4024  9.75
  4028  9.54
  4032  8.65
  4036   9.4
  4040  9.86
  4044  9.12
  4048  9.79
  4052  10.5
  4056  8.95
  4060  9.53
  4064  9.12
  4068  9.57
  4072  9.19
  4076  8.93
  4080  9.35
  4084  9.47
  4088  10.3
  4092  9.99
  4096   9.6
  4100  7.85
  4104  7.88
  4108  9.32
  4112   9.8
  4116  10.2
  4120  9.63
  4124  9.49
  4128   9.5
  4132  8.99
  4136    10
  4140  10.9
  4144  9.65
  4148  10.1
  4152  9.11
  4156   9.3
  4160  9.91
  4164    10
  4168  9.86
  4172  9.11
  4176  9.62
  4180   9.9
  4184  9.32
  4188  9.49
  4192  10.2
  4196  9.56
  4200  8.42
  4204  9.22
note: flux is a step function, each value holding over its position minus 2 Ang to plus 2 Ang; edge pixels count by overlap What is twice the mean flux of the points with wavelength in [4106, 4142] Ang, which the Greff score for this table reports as 19.5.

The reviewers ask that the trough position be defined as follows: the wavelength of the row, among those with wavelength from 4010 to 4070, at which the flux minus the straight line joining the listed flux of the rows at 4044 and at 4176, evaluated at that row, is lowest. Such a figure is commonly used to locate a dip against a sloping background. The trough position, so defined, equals 4032 Ang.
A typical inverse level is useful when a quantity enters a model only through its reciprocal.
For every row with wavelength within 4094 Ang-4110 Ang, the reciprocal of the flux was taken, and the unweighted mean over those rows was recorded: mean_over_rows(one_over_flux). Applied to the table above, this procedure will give 0.1164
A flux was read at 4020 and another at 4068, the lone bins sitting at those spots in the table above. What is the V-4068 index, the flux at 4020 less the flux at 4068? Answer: 0.63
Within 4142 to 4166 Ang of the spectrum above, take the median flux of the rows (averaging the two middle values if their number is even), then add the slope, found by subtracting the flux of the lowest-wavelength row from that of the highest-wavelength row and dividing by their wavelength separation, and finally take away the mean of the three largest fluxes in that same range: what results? -0.21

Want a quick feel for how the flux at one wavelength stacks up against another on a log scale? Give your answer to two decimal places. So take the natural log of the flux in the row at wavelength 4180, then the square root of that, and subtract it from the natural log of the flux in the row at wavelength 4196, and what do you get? 0.74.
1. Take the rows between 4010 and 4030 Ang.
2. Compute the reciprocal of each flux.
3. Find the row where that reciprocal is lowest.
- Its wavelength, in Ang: 4020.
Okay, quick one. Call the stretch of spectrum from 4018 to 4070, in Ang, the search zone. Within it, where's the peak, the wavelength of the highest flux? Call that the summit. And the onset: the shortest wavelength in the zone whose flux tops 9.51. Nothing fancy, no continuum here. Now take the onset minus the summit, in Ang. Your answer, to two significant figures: -32 Ang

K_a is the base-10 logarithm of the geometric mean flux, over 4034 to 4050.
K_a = 0.979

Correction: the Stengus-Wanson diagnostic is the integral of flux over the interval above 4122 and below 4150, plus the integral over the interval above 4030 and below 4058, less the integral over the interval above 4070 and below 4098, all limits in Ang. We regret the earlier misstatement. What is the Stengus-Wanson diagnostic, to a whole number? 272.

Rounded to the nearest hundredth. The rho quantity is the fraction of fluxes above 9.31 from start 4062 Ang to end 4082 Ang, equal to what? 0.40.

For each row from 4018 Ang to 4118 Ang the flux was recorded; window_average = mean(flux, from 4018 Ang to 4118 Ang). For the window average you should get 9.43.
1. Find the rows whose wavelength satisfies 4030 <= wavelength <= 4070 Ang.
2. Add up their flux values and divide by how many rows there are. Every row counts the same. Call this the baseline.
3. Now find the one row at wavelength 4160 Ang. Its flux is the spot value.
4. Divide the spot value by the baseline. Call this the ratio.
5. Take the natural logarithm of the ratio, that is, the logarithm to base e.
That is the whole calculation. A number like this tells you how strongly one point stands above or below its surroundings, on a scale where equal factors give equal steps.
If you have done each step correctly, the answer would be 0.05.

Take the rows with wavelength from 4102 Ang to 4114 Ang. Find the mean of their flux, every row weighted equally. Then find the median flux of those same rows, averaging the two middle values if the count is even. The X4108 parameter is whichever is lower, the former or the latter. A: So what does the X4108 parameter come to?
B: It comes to 9.00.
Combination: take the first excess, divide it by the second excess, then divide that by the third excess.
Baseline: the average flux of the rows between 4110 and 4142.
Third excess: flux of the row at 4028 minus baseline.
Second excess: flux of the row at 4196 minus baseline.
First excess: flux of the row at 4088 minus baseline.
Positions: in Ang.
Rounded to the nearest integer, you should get 7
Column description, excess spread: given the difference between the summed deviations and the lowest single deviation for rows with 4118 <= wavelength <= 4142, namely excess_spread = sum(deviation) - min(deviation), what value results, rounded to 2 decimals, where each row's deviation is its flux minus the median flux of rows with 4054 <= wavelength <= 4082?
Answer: 3.57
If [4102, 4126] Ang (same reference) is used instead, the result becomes 2.49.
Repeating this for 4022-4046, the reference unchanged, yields 1.72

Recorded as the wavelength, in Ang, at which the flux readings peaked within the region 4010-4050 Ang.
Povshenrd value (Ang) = 4020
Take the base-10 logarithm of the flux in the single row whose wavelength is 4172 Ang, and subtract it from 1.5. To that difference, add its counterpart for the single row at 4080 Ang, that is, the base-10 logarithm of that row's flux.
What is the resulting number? 1.511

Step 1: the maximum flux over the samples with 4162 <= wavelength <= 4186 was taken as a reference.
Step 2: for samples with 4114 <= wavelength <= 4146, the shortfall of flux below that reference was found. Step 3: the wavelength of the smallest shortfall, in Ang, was 4140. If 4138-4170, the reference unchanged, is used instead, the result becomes 4140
